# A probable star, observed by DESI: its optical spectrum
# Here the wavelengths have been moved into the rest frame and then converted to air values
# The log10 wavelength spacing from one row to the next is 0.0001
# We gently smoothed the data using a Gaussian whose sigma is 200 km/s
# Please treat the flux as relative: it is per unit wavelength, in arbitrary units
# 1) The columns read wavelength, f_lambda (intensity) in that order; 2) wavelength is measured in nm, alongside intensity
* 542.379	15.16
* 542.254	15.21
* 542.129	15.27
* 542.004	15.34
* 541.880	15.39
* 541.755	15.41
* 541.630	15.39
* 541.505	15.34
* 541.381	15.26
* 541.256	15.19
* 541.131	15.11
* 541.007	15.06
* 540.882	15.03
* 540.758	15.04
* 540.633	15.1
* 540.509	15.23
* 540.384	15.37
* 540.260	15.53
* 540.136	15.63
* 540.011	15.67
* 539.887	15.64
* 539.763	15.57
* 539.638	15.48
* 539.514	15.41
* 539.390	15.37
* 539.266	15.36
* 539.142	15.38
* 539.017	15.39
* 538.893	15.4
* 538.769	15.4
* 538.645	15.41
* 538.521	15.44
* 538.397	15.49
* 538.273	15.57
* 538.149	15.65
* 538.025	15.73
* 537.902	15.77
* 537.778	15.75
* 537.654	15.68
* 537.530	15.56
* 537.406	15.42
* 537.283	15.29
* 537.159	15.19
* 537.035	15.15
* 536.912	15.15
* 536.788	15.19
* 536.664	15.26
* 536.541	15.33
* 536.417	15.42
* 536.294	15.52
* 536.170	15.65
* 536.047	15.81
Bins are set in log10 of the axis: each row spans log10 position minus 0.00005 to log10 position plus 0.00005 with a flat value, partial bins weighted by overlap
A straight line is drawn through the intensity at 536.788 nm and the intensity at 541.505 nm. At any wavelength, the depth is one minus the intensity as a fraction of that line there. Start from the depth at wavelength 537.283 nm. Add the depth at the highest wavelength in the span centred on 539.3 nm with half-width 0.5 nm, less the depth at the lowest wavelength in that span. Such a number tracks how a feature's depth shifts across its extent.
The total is -0.015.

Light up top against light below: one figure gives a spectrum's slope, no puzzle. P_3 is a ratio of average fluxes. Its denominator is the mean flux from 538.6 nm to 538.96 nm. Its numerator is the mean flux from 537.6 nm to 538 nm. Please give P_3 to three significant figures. 1.02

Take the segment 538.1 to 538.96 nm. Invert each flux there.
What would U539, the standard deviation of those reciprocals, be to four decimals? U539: 0.0004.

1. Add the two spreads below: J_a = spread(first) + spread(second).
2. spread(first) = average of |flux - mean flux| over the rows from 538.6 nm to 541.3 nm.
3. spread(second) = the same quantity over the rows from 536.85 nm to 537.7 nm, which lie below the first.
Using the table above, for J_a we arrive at 0.331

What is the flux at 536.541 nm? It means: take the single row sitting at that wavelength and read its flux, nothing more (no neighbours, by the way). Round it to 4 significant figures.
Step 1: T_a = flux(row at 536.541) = 15.33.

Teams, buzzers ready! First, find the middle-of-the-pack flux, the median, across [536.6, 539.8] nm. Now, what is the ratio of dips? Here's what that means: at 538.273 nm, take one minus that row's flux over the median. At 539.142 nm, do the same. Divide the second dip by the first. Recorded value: 0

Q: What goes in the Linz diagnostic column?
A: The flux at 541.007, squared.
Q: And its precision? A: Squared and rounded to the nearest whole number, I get 227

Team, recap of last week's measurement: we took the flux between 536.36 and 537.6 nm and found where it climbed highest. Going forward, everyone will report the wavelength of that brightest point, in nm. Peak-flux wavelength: 537.530 nm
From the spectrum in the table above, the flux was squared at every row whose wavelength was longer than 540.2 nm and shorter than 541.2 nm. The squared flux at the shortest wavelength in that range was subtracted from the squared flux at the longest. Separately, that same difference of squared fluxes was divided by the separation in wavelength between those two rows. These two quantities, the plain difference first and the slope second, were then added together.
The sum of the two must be -28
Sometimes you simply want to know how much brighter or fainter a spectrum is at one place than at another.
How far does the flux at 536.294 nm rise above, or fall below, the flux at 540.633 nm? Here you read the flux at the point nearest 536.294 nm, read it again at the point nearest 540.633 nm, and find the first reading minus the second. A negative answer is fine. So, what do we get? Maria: 0.4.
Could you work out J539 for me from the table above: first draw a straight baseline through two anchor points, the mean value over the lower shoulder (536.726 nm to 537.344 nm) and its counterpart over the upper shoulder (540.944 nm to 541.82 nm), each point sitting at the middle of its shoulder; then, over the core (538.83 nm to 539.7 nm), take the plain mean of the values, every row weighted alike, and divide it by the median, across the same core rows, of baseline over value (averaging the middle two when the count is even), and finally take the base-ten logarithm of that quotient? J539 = 1.19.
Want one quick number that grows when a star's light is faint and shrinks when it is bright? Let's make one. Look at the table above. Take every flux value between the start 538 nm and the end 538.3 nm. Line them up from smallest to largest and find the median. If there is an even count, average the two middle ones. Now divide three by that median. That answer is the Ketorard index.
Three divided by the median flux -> 0.192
